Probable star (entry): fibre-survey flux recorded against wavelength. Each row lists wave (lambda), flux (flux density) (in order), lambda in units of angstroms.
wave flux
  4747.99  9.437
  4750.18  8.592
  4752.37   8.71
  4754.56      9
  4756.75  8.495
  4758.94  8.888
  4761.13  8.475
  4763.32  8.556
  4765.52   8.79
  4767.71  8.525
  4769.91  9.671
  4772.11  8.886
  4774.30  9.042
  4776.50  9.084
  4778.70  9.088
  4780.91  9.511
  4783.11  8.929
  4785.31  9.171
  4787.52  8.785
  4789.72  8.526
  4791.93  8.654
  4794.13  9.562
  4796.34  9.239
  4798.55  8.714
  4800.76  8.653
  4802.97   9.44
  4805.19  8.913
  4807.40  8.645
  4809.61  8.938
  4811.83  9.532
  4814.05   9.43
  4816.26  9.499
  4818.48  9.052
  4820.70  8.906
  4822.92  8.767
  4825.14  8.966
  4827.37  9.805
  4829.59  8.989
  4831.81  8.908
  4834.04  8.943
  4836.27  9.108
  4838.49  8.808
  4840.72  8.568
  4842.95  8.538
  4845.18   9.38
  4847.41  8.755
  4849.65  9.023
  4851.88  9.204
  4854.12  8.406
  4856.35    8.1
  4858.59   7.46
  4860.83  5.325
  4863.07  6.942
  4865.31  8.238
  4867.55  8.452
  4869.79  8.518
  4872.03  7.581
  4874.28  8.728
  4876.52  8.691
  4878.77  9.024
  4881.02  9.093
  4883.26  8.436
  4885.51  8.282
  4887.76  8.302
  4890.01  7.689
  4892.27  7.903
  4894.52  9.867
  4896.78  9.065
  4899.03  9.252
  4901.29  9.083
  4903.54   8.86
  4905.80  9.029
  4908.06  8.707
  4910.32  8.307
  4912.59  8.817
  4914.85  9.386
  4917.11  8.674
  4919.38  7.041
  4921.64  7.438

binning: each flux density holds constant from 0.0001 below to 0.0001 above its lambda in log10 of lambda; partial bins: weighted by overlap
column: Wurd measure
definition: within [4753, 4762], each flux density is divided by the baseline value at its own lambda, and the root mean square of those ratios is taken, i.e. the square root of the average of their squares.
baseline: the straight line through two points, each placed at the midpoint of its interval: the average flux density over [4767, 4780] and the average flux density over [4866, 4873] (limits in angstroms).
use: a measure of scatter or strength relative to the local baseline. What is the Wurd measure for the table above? 0.95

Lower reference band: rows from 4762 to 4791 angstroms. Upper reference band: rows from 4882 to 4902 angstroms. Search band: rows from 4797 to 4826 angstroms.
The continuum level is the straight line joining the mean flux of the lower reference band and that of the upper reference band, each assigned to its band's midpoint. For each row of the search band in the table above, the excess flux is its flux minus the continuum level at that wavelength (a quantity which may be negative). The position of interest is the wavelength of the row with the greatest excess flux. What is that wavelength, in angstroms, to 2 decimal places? 4811.83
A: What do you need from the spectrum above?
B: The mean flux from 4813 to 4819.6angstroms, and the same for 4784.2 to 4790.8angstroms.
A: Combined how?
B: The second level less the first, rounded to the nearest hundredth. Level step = -0.50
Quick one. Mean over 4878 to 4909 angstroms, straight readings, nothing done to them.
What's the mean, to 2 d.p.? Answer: 8.76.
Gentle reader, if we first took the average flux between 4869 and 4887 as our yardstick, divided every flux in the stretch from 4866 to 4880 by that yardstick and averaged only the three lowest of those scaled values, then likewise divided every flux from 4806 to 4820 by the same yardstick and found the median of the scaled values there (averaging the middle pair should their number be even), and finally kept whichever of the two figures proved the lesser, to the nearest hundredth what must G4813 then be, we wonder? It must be 0.96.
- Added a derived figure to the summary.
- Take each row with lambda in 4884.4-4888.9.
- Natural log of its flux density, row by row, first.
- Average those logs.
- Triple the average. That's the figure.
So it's 6.35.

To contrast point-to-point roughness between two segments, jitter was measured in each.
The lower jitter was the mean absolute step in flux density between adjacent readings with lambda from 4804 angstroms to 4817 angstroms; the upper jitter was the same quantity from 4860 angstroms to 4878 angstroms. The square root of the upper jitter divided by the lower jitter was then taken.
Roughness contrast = 1.69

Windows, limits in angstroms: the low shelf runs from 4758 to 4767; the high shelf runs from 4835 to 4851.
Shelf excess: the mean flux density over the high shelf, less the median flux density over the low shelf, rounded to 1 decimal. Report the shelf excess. 0.2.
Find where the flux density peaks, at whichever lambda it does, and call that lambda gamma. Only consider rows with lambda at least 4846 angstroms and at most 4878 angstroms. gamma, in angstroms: 4851.88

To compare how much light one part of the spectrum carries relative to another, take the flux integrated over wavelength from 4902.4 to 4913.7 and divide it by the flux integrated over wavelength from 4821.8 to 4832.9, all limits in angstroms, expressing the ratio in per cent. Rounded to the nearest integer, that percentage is 98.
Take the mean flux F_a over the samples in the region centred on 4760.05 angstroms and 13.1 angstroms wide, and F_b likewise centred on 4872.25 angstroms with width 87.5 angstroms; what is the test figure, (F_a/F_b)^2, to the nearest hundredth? 1.03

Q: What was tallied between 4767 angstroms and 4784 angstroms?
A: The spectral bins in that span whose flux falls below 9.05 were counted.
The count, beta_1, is 4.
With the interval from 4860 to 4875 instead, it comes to 7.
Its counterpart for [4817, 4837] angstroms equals 6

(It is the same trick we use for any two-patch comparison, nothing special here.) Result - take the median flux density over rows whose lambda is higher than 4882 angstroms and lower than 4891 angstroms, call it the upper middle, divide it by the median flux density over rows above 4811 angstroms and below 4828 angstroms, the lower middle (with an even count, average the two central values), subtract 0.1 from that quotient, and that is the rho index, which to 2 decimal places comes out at 0.80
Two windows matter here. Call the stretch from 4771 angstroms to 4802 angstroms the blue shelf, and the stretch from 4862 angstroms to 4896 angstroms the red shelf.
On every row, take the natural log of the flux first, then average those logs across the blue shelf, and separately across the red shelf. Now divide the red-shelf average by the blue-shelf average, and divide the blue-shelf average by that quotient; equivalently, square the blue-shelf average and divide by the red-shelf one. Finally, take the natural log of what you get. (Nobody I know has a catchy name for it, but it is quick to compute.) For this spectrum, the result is 0.820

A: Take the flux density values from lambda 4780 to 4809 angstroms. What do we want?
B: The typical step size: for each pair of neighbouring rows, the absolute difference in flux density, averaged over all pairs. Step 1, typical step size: 0.42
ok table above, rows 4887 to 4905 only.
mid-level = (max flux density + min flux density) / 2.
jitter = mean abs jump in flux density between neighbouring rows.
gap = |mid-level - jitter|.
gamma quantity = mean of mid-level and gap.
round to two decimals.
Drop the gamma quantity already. 8.48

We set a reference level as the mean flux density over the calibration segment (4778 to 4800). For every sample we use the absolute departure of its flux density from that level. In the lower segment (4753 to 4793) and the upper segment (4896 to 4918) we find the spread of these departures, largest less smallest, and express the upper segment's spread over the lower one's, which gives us 1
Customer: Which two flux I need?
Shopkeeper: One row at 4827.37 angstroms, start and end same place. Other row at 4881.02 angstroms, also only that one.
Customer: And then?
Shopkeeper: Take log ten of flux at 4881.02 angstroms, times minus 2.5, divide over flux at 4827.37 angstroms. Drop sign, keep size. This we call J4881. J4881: 0.244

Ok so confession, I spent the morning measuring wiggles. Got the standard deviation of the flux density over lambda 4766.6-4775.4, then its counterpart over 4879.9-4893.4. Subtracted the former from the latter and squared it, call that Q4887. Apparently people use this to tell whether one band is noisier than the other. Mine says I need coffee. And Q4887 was 0.00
